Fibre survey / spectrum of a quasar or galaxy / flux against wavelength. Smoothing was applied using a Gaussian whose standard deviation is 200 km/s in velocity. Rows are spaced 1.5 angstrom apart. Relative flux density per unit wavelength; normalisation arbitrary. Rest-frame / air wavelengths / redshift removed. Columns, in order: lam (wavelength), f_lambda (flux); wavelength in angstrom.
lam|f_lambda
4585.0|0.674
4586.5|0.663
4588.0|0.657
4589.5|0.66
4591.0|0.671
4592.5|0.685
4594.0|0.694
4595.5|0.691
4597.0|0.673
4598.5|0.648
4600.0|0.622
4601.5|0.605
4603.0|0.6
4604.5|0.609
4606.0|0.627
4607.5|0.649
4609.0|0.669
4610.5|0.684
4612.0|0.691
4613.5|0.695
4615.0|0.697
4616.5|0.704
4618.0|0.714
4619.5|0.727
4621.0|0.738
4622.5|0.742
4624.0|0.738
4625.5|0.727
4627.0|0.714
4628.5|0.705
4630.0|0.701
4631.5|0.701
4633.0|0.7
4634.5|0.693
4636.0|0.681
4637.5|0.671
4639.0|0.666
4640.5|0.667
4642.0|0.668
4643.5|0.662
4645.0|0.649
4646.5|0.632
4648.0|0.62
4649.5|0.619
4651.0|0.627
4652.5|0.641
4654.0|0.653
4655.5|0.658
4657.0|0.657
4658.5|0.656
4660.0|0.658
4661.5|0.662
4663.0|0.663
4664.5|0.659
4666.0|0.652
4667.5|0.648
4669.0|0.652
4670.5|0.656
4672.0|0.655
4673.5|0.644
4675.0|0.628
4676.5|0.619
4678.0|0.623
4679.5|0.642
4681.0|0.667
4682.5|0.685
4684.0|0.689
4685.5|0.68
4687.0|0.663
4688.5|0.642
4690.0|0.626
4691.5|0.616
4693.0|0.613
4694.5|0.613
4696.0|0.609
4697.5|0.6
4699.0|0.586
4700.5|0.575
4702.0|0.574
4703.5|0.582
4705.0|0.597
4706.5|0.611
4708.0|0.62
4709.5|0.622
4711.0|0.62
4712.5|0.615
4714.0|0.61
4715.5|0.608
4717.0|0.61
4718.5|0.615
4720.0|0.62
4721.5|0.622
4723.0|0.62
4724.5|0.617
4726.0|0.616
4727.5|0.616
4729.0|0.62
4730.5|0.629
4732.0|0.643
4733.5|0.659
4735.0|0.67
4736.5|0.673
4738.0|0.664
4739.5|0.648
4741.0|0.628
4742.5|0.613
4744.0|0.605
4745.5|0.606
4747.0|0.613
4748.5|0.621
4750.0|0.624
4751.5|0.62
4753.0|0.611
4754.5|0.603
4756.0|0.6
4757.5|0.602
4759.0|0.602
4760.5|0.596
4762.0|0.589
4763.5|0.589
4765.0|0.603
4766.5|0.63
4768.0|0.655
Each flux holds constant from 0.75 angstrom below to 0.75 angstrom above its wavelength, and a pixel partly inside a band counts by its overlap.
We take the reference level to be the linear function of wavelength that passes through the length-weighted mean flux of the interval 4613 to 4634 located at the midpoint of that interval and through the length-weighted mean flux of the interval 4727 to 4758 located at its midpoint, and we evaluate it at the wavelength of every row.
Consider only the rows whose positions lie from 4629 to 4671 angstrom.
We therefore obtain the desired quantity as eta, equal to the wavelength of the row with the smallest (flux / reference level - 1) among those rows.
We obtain 4649.5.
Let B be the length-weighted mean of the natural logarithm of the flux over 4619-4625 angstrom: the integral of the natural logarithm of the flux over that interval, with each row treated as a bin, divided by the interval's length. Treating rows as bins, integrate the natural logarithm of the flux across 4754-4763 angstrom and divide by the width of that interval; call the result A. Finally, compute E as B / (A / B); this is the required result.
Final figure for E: -0.18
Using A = -0.51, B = -0.306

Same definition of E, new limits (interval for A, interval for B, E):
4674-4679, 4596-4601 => -0.40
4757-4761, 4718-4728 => -0.45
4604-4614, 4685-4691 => -0.45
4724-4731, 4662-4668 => -0.37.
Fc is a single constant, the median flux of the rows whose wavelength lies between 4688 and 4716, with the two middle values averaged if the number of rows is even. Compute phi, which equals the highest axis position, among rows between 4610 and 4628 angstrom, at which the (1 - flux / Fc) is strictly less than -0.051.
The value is 4627.0 angstrom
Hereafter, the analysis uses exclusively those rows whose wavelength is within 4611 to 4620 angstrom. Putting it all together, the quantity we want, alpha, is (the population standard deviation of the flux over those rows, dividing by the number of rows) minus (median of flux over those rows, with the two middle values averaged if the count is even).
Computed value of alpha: -0.688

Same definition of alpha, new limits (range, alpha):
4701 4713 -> -0.596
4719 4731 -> -0.616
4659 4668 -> -0.653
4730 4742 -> -0.637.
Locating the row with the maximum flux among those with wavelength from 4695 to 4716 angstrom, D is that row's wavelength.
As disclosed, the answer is 4709.5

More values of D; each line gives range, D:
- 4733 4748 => 4736.5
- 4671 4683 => 4682.5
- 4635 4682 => 4636.0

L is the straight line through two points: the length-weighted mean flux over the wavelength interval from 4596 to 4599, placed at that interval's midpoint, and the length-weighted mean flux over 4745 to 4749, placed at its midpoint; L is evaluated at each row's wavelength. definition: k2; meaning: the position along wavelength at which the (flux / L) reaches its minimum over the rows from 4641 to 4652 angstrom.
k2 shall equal 4649.5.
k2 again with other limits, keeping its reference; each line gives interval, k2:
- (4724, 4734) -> 4726.0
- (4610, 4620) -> 4610.5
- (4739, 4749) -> 4744.0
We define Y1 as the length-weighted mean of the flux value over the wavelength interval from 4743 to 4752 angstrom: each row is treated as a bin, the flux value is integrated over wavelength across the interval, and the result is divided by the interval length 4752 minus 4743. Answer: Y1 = 0.615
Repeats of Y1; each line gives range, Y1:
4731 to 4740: 0.659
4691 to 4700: 0.605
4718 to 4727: 0.618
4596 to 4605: 0.628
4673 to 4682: 0.638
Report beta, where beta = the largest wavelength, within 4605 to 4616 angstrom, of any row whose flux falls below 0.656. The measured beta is 4607.5 angstrom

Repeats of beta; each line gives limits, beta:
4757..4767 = 4766.5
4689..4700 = 4699.0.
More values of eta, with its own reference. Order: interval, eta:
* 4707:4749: 4715.5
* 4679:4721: 4702.0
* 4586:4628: 4603.0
